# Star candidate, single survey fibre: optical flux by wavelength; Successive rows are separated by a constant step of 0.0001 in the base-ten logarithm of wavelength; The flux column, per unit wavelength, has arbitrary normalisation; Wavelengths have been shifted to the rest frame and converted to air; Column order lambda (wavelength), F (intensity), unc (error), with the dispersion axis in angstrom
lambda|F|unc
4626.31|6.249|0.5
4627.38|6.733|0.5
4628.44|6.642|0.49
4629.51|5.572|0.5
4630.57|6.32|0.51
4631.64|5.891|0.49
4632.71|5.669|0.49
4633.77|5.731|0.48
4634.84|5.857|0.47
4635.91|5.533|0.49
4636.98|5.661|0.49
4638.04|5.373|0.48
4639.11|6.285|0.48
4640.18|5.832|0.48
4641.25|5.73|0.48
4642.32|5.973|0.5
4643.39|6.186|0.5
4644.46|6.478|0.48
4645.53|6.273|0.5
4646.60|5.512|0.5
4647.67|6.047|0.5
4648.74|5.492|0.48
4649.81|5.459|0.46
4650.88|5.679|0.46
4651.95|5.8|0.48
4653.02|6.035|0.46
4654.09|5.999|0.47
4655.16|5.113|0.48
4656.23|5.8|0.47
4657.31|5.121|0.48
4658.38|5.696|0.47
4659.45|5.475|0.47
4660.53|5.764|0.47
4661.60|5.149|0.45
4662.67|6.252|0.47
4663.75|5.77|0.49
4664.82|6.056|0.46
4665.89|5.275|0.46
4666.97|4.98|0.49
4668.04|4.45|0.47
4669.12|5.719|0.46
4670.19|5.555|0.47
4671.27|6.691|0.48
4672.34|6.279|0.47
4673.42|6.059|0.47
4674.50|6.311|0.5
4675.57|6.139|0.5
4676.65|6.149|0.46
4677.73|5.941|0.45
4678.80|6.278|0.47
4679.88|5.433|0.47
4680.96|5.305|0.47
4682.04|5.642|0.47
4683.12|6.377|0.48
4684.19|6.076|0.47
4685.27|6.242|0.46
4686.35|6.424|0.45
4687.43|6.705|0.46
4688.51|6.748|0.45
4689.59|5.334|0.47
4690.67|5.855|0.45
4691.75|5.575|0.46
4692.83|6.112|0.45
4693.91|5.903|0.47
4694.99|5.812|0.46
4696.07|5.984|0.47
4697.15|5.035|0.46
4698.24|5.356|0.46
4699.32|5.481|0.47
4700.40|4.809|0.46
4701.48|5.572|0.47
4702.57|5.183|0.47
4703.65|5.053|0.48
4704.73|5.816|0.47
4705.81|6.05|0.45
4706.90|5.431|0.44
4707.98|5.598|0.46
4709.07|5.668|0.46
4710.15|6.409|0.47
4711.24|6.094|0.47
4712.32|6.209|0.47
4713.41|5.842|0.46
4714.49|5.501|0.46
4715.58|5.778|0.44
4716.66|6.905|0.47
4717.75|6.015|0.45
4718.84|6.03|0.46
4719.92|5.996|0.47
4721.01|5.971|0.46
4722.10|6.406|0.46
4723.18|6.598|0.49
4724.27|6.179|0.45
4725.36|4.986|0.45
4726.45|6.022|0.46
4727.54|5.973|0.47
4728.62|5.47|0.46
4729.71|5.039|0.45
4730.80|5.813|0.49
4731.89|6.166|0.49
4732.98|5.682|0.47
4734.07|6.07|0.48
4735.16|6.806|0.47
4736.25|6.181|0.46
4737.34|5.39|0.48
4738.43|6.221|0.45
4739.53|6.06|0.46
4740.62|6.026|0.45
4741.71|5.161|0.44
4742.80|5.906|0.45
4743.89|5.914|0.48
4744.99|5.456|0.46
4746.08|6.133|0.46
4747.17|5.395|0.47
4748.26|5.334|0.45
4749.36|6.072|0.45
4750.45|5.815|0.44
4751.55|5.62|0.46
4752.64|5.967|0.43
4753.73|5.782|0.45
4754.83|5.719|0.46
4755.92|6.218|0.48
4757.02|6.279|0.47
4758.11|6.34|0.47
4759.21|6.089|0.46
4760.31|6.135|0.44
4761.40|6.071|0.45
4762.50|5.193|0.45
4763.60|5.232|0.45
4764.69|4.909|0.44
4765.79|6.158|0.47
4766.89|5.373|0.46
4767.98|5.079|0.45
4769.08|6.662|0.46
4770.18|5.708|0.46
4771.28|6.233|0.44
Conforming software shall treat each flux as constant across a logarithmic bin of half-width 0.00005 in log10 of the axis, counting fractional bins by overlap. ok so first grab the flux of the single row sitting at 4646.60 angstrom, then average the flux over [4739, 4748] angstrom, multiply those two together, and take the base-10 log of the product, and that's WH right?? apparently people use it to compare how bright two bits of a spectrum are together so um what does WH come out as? 1.50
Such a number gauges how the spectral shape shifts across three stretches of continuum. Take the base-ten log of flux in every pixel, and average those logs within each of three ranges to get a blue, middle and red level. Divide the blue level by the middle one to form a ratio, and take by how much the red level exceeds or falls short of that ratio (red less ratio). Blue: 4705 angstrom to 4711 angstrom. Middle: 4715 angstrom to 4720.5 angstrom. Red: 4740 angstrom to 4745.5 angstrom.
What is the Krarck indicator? -0.217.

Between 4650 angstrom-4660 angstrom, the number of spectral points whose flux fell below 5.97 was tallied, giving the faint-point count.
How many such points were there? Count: 7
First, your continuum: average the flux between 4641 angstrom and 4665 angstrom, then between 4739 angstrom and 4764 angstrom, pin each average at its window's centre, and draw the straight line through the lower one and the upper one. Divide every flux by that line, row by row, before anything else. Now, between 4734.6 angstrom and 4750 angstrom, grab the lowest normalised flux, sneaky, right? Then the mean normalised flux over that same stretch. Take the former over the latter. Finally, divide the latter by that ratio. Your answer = 1.14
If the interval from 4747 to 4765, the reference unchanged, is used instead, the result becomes 1.17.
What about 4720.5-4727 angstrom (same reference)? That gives 1.25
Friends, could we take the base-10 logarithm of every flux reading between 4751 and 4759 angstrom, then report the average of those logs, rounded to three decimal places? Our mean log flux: 0.777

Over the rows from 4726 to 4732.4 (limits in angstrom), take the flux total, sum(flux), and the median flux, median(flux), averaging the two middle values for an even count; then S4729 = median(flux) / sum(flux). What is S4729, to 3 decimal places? 0.171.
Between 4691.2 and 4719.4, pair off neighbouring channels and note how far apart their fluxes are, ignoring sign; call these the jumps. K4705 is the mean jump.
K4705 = 0.42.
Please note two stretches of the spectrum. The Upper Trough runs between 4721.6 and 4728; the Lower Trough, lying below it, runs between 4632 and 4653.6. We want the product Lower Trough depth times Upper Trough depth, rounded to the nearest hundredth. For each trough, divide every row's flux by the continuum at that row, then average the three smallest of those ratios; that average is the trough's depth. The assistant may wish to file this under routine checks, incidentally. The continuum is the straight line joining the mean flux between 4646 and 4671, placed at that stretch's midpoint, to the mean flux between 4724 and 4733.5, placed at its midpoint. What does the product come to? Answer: 0.97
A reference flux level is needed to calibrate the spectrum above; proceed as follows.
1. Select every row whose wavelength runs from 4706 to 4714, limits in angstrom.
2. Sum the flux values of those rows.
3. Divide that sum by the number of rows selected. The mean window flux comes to 5.9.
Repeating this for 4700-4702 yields 5.2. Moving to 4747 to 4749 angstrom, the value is 5.4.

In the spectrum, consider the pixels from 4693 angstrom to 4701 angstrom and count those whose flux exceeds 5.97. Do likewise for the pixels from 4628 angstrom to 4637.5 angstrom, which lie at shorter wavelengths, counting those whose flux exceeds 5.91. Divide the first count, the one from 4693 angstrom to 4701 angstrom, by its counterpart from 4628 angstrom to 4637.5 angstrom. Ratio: 0.50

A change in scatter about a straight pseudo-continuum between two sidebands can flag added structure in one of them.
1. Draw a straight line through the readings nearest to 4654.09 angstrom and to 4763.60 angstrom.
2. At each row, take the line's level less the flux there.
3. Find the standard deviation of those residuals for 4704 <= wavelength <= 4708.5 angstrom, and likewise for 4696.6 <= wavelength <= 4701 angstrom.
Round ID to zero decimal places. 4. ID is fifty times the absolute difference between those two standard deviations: 2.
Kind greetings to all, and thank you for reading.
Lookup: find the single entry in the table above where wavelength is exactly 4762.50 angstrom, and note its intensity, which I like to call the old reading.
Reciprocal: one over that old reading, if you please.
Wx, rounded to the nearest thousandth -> 0.193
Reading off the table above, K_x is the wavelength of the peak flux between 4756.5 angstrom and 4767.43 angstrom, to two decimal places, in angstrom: 4758.11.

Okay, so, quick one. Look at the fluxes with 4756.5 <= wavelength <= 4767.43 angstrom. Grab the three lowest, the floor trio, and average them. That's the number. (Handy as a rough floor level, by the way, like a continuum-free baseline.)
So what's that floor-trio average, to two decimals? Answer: 5.11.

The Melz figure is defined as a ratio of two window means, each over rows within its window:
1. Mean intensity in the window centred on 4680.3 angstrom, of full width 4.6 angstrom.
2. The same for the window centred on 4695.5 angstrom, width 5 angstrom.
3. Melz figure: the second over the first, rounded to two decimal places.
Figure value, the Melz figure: 1.00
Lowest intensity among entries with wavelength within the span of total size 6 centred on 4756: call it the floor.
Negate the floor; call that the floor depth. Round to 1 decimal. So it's -5.7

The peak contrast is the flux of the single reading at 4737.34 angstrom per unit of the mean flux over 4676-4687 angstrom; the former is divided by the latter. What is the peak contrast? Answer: 0.90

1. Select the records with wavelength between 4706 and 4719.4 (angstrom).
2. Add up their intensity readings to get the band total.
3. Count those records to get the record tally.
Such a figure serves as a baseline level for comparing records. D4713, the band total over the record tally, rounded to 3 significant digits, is 5.96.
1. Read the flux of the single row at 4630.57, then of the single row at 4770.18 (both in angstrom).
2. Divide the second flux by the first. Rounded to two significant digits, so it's 0.90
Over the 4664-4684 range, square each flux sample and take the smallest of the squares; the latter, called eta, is 19.8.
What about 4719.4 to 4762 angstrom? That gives 24.9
